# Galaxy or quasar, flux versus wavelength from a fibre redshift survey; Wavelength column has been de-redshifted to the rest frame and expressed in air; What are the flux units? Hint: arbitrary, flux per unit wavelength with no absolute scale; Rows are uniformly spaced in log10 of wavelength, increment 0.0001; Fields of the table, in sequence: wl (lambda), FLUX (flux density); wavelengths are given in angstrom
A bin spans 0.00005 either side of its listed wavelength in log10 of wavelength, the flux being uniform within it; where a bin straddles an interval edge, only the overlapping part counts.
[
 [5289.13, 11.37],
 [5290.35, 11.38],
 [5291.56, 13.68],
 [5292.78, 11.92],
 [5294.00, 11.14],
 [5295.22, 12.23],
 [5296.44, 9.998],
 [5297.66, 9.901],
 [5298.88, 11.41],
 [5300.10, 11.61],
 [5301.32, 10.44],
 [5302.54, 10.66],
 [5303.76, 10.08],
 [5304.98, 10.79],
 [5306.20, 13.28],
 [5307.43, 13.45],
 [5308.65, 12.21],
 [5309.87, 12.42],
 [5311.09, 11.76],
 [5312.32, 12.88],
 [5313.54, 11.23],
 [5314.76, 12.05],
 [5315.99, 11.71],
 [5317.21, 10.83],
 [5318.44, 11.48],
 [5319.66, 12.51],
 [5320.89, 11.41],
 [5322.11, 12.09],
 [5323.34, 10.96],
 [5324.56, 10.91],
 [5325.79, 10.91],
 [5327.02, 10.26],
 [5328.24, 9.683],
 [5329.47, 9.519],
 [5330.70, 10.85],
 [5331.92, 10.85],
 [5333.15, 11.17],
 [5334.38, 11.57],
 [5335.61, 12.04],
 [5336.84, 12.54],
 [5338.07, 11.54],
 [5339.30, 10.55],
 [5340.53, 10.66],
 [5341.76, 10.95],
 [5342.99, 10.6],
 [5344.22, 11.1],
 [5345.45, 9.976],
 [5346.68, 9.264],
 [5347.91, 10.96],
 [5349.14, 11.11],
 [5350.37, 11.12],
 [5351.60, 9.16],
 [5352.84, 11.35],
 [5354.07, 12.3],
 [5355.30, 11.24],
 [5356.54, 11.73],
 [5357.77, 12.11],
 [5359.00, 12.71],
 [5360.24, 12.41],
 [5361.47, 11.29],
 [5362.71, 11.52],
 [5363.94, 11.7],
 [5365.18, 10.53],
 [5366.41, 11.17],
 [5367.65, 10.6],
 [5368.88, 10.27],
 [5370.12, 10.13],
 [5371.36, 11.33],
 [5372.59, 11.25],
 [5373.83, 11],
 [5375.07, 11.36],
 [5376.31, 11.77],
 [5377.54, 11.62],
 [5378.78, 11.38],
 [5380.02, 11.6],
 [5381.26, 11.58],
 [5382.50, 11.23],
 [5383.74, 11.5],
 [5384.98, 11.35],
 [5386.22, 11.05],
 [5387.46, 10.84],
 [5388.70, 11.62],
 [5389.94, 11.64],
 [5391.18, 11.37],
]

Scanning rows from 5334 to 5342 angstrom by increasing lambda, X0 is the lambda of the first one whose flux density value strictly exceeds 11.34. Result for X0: 5334.38 angstrom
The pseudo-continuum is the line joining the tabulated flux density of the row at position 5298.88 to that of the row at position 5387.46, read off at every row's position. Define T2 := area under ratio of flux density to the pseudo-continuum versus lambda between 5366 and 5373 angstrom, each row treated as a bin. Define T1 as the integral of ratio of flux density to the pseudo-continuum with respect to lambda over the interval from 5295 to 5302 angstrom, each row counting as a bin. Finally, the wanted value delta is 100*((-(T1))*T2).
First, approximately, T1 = 6.7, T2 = 6.9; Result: -4583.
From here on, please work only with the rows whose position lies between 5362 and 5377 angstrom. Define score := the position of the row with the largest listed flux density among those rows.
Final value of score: 5376.31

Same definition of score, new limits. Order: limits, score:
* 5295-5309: 5307.43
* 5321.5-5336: 5322.11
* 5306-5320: 5307.43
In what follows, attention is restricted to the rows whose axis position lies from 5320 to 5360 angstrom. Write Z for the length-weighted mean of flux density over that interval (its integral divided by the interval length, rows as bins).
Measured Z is 11.06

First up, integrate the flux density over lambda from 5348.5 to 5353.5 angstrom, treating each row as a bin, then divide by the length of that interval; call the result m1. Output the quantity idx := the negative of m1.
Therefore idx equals -10.7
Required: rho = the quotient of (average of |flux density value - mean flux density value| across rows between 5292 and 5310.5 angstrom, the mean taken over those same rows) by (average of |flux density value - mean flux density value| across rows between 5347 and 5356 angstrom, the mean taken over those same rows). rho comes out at 1.7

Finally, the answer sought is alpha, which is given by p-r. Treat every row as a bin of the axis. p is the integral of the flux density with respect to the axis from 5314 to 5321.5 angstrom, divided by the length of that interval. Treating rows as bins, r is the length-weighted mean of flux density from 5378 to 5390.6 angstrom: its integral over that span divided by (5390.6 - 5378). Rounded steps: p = 11.7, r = 11.4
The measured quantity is 0.3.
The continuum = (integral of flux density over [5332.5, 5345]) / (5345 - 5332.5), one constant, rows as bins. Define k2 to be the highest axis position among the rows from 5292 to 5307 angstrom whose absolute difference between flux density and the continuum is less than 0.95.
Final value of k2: 5304.98 angstrom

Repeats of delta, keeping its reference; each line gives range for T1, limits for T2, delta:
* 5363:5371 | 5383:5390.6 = -6247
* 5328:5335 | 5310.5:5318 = -5176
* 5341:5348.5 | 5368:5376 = -5644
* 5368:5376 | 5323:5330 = -5154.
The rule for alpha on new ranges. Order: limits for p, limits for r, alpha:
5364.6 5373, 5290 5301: -0.7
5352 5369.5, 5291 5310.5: -0.1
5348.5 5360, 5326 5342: 0.5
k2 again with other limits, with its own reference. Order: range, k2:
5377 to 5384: 5383.74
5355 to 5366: 5365.18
